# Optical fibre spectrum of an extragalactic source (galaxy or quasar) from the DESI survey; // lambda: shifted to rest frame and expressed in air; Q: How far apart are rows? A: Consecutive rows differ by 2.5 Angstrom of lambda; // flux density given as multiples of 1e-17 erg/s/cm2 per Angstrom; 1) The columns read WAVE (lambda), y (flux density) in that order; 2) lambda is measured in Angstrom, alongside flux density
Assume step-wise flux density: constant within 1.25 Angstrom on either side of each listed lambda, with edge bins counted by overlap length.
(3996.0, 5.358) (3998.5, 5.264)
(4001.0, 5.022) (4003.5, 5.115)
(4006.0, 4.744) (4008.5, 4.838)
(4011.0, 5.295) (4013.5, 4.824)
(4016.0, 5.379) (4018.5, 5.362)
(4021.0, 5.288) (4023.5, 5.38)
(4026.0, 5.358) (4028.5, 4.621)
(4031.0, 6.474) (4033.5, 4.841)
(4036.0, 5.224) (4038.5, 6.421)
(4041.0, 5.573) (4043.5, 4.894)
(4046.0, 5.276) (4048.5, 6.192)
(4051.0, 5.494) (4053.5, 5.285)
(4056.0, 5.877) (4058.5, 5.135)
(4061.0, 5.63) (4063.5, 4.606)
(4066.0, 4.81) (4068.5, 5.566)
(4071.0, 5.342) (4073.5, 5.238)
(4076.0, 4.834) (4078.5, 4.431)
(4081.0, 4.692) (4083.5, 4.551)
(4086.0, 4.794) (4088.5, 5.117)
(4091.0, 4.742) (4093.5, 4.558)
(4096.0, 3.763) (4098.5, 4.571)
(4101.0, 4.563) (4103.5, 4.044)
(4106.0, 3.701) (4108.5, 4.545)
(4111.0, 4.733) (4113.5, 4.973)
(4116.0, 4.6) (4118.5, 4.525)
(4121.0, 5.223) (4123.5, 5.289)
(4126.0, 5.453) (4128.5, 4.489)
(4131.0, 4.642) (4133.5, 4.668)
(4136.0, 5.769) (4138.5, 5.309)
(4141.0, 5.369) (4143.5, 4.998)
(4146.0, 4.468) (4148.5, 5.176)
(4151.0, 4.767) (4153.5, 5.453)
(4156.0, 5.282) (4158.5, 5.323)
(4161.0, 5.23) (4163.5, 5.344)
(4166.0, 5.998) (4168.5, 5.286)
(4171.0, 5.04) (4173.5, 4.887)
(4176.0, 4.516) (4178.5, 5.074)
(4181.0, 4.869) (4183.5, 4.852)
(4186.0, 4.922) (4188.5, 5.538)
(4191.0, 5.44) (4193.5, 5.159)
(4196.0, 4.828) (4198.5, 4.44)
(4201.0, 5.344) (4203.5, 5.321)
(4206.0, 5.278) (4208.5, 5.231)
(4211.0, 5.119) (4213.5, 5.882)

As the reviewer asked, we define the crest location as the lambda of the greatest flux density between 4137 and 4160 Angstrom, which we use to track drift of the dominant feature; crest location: 4153.5 Angstrom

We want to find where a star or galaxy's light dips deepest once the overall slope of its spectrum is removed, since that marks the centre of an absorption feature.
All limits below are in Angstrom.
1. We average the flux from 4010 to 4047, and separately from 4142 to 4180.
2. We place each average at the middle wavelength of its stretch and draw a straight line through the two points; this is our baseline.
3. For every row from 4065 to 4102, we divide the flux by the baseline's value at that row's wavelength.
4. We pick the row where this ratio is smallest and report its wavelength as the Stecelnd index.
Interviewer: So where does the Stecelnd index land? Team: 4096.0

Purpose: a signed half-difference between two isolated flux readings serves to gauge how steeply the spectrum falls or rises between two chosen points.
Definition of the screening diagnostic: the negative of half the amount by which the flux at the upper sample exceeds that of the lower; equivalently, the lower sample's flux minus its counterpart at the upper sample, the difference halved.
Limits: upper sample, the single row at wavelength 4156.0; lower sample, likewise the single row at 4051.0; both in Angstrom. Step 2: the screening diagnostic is 0.11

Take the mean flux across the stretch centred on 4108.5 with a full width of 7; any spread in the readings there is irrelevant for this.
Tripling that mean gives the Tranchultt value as 13.0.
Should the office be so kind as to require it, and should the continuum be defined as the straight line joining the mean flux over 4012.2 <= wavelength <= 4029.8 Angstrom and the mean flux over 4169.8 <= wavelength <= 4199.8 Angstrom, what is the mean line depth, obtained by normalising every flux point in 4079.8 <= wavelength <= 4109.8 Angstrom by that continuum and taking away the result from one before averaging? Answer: 0.120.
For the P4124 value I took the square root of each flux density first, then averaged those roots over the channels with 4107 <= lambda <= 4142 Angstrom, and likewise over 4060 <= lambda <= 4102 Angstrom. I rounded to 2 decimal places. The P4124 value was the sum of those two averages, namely 4.42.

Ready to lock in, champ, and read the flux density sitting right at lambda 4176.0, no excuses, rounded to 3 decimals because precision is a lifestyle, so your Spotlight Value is 4.516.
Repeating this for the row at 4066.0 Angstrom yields 4.810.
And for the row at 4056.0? 5.877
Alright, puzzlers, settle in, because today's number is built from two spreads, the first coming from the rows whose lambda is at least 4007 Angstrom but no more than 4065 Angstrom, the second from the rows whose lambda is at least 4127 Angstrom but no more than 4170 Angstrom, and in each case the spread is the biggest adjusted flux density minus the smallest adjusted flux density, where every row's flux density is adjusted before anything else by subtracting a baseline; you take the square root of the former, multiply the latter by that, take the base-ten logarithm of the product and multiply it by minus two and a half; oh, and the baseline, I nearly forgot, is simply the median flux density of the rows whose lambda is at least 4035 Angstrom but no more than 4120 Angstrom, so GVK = -0.80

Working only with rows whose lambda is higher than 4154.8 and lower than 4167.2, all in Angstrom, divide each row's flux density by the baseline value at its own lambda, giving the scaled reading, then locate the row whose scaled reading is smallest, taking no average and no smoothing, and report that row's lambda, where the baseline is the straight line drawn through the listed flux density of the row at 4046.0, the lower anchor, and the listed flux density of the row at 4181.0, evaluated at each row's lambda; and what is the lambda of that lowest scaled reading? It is 4161.0 Angstrom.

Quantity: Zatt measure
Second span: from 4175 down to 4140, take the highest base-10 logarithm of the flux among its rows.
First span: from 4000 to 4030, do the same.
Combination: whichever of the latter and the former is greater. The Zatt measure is 0.778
